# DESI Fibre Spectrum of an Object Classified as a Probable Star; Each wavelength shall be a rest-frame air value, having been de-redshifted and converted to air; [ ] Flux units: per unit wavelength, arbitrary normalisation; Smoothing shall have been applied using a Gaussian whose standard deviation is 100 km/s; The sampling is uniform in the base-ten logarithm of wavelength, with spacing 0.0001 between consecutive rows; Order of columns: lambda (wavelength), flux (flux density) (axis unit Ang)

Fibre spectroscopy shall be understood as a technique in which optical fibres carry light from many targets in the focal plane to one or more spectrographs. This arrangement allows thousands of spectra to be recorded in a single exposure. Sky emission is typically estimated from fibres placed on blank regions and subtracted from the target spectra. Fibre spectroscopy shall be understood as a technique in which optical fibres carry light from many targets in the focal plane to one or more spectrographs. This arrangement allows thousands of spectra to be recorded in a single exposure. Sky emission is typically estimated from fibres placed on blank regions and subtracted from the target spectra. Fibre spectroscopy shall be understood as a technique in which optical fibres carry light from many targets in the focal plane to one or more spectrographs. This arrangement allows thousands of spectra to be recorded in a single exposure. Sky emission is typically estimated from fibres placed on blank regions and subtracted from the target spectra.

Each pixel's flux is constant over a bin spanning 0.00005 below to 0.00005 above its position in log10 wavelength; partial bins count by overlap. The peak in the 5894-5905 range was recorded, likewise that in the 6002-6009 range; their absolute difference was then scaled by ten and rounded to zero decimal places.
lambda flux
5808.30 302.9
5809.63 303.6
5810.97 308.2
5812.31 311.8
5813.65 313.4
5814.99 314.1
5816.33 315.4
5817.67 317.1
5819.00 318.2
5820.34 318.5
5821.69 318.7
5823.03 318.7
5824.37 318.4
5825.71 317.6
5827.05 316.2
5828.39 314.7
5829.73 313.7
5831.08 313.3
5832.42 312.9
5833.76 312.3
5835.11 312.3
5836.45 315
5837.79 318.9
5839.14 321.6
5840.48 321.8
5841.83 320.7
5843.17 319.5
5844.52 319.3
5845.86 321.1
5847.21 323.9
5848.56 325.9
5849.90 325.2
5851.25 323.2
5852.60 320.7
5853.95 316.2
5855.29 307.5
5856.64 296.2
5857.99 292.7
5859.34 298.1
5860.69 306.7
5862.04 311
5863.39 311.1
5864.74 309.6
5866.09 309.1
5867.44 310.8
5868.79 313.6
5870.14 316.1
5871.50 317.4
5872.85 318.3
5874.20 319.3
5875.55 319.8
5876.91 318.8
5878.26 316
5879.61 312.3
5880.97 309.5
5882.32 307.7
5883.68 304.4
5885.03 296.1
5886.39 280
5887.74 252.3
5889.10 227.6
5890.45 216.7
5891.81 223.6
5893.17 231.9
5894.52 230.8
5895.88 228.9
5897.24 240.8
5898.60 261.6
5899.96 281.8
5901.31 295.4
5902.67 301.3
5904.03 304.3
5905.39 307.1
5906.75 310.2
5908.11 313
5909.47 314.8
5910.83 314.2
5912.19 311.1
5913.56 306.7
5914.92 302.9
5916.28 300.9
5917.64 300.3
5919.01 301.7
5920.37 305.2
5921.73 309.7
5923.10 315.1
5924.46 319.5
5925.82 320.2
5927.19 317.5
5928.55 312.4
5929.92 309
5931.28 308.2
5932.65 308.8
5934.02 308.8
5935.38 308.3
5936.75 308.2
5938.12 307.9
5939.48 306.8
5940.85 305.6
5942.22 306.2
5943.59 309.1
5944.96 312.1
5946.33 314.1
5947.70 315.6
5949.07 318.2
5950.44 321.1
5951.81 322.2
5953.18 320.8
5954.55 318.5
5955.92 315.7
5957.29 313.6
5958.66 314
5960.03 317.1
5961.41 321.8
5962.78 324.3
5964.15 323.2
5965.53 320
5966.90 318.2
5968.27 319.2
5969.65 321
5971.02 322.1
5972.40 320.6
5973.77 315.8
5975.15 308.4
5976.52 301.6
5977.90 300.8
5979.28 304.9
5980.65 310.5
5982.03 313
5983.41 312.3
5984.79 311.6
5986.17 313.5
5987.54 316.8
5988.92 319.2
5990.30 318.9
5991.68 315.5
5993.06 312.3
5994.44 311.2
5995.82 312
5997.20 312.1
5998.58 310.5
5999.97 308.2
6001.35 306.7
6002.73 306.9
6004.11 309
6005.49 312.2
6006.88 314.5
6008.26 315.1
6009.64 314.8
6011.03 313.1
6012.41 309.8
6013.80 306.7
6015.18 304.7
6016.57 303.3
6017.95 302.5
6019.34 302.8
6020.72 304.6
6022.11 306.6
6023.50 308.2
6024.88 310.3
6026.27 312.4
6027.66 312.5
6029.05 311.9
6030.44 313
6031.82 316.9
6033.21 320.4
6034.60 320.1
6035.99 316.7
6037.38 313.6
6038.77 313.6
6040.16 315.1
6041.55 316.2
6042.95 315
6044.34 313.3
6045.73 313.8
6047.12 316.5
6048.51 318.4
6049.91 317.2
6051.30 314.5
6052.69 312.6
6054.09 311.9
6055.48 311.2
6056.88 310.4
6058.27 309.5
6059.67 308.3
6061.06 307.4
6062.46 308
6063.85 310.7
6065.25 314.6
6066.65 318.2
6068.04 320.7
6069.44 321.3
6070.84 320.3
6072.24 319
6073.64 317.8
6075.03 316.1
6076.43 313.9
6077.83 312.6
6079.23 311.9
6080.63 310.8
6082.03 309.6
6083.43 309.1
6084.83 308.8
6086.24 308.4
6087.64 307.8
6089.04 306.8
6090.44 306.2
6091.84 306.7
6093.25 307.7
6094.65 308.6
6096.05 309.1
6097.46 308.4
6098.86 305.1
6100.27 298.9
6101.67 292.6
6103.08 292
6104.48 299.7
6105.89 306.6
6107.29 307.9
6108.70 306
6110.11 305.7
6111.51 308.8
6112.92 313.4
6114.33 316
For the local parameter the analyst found 108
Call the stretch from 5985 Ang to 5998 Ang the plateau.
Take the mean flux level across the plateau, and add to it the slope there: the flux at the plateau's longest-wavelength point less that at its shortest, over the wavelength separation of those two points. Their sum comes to 314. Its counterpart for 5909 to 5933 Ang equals 310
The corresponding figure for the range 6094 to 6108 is 303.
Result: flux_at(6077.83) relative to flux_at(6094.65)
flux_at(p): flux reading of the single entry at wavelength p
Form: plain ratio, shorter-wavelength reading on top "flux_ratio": 1.01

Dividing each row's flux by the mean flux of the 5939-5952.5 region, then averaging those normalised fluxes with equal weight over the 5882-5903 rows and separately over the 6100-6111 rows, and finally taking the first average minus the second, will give -0.13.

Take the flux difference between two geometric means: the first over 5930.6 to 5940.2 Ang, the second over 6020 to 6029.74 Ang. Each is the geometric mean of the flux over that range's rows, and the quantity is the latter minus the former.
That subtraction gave 1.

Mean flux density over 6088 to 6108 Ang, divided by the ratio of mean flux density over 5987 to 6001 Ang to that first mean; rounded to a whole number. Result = 295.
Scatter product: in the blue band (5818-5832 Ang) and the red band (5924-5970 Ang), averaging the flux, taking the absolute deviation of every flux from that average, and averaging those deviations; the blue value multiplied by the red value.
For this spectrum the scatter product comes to 9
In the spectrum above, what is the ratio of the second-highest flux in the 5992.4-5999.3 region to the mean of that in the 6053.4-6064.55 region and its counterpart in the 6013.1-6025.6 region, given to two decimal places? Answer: 1.01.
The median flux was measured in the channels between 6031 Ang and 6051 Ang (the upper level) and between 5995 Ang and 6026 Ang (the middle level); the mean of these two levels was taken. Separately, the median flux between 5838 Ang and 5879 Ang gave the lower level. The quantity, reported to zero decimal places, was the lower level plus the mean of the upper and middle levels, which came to 630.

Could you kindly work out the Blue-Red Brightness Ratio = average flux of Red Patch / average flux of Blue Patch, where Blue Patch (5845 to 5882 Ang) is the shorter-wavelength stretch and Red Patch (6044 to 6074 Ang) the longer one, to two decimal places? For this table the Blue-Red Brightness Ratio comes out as 1.00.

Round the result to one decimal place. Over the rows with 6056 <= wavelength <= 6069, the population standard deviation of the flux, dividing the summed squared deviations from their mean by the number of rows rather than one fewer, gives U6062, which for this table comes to 4.5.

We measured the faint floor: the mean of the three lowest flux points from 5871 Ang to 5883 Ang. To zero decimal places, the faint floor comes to 310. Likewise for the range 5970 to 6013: 302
